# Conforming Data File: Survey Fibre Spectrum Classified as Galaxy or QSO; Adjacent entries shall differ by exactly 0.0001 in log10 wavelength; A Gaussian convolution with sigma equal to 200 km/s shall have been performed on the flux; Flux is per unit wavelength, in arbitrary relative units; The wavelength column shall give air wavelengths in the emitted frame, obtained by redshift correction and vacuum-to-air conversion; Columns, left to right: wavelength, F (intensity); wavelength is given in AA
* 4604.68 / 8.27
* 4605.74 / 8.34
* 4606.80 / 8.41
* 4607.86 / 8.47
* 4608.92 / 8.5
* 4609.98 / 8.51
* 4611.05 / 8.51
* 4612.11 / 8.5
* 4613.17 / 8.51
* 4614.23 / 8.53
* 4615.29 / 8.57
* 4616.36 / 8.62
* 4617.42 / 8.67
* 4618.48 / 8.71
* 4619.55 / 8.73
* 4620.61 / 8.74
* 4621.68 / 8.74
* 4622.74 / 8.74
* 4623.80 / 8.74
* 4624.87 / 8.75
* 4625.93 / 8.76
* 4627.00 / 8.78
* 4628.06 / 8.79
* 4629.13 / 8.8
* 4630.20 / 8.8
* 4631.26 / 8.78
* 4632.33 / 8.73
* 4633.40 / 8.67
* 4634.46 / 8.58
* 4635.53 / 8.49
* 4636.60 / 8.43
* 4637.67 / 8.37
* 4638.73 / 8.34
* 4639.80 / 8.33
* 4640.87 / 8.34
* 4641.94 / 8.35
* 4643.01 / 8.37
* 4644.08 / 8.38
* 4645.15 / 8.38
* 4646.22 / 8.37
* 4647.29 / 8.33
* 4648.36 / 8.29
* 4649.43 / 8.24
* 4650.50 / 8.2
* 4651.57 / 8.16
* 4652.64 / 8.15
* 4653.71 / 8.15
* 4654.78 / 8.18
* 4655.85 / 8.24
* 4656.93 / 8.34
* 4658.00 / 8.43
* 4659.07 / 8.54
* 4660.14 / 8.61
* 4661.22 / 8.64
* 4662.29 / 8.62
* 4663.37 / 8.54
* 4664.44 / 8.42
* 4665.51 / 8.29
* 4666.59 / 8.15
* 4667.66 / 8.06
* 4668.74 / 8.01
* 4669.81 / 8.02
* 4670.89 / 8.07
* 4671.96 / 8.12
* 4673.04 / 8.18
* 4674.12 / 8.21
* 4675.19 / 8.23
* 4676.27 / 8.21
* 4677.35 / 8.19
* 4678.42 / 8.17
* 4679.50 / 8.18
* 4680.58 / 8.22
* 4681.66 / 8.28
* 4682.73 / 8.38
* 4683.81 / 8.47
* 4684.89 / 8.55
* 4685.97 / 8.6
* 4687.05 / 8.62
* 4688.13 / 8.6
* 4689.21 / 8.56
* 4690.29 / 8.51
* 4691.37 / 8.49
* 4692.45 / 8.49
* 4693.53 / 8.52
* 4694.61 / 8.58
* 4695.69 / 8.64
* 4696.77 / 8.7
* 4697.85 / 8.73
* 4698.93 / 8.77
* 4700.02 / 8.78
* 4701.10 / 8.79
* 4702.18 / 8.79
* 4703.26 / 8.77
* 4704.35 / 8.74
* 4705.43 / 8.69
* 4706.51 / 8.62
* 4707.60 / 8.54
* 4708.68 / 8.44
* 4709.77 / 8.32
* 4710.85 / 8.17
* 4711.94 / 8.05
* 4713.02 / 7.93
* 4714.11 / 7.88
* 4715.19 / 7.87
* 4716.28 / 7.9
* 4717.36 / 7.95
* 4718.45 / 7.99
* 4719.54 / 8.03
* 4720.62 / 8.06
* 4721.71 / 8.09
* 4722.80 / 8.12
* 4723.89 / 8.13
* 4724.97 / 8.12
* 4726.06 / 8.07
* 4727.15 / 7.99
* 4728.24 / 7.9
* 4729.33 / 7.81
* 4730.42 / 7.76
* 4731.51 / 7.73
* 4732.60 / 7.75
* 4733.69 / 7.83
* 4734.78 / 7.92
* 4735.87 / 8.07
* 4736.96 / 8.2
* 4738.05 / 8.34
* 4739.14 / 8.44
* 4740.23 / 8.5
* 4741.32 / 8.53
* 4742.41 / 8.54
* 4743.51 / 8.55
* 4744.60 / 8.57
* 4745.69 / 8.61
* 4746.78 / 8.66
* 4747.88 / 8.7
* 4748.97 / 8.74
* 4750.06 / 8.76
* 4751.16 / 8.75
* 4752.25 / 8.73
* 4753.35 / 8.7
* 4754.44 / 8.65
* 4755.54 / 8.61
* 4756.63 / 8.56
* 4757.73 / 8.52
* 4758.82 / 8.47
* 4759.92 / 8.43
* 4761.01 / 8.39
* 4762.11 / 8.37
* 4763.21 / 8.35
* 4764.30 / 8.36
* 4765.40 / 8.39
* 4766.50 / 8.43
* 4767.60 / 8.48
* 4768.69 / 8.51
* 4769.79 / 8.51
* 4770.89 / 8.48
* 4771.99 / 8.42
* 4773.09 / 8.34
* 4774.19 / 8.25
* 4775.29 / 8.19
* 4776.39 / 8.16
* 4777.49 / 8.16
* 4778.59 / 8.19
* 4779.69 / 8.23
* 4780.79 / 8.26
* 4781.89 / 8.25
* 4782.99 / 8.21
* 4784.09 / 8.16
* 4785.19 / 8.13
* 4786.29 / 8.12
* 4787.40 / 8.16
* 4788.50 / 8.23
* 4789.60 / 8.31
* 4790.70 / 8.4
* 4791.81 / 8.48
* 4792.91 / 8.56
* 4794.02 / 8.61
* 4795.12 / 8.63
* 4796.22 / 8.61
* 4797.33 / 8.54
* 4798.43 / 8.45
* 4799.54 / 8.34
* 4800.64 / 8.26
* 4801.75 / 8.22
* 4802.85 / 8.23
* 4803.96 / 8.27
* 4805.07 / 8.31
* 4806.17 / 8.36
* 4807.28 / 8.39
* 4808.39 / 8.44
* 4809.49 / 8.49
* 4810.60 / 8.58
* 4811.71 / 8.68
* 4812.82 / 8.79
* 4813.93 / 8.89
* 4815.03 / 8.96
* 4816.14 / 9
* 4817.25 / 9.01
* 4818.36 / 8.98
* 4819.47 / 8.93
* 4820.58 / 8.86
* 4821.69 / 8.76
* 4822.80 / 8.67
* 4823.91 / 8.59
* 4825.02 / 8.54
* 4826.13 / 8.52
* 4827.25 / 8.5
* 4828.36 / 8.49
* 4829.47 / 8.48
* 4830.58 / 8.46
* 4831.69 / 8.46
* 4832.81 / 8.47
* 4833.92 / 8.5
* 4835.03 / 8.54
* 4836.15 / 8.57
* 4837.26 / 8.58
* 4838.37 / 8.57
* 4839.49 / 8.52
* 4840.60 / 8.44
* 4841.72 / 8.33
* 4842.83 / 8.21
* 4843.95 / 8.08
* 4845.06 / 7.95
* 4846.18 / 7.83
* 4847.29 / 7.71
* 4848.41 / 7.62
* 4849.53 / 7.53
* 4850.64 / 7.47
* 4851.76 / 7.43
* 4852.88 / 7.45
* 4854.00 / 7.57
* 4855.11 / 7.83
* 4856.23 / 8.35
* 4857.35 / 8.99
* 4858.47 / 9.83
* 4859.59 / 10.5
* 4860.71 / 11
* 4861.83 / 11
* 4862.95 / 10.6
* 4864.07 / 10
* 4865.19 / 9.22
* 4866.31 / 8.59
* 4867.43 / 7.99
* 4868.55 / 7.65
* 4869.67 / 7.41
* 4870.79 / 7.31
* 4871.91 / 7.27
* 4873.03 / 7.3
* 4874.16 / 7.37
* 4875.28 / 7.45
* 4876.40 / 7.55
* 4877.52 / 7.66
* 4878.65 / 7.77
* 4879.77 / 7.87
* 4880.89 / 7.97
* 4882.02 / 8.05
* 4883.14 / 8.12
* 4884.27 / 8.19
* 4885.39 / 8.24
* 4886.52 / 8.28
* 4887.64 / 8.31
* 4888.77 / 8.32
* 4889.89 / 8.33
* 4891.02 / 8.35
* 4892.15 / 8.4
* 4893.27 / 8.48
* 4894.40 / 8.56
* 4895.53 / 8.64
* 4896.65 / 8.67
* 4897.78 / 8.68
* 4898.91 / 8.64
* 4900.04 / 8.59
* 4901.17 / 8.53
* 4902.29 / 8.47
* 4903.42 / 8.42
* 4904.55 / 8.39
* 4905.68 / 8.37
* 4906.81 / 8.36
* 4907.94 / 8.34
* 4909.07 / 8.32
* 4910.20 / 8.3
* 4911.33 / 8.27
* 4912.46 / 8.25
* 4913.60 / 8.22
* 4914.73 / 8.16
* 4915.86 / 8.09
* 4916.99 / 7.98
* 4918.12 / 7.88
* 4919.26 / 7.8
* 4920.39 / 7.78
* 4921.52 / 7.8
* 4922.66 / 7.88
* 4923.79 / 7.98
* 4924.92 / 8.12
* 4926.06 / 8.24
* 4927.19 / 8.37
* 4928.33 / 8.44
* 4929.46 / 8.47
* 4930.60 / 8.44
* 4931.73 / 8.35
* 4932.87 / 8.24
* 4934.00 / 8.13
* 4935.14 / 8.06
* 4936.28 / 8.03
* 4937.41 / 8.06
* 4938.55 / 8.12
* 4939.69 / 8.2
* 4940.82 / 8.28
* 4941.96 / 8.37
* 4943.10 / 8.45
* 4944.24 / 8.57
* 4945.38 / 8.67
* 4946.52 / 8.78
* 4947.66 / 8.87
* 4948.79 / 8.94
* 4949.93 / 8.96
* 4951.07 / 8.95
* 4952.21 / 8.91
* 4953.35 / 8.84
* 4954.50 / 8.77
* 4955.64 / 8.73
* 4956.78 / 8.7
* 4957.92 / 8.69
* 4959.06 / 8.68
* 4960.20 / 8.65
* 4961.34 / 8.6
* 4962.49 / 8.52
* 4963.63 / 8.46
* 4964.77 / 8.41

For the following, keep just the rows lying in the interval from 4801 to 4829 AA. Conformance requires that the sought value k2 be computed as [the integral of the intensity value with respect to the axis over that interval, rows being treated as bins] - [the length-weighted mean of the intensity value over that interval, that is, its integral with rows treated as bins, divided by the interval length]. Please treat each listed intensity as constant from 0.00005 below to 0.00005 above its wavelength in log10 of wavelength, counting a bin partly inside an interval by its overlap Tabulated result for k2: 233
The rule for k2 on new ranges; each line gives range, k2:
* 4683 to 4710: 224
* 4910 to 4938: 220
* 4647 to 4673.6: 212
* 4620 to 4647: 223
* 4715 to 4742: 209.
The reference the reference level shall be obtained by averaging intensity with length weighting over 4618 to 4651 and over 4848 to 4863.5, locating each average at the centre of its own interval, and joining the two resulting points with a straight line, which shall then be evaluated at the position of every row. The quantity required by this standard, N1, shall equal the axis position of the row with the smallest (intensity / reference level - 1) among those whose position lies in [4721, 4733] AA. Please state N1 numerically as 4731.51 AA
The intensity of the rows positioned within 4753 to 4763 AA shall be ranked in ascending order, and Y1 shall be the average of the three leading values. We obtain 8.40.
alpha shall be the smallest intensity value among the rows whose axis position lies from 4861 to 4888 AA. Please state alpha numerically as 7.27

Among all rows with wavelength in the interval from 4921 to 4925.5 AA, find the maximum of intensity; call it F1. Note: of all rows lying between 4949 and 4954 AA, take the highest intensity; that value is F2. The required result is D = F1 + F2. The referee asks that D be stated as 17.1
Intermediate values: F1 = 8.12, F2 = 8.96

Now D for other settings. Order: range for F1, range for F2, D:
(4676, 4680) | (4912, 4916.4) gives 16.5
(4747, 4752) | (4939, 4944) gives 17.2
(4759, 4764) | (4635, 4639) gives 16.9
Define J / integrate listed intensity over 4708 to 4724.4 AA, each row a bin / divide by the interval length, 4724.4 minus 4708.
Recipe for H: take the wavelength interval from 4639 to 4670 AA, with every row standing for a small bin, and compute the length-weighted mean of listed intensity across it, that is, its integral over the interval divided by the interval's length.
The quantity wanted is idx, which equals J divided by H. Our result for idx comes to 0.970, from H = 8.32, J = 8.06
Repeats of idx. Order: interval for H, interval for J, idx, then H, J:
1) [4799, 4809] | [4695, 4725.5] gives 1.003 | 8.32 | 8.35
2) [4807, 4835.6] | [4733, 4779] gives 0.975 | 8.65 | 8.44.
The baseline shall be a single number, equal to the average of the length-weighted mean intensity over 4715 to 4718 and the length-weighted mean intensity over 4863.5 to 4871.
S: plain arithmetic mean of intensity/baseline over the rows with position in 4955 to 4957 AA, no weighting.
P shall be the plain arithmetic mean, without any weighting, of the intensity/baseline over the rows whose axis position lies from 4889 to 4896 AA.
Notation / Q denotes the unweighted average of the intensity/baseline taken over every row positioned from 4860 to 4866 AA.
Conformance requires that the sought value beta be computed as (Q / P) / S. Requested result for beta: 1.14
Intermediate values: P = 1.04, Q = 1.27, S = 1.07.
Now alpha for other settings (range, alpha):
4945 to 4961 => 8.65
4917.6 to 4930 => 7.78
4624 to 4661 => 8.15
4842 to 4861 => 7.43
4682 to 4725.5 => 7.87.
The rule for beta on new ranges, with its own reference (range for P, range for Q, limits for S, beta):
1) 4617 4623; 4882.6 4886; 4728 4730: 0.97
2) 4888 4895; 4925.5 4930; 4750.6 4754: 0.93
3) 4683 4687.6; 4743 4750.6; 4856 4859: 0.91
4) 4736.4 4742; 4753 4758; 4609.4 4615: 0.98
